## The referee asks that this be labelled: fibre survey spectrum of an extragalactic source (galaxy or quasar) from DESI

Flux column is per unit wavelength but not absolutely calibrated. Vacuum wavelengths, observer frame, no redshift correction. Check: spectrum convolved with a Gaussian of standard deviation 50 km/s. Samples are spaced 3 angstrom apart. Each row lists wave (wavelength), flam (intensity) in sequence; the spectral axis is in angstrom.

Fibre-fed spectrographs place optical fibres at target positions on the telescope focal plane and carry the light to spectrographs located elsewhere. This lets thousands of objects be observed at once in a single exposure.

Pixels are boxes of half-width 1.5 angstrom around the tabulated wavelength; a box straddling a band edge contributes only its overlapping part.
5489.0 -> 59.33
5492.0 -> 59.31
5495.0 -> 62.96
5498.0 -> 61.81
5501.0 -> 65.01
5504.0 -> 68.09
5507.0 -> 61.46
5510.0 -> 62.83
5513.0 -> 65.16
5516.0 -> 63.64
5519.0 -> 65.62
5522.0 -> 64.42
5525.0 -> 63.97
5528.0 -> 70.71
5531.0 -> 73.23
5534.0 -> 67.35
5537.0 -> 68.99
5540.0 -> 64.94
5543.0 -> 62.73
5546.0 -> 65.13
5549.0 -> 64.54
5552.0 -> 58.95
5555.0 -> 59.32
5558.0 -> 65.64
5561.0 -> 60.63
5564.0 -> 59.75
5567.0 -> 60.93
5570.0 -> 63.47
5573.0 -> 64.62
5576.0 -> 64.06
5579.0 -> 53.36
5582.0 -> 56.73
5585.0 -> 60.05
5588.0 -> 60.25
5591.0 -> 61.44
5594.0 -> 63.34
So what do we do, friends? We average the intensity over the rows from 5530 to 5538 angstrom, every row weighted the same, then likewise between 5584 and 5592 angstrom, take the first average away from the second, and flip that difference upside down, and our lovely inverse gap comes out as -0.11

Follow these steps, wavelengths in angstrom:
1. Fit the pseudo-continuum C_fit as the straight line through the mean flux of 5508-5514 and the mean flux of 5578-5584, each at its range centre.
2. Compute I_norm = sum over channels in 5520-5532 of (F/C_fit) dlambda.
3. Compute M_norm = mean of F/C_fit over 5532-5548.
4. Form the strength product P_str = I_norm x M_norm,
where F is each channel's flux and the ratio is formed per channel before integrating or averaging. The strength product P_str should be 14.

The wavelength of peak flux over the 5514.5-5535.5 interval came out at 5531.0 angstrom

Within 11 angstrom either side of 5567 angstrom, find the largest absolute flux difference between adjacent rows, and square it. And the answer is 25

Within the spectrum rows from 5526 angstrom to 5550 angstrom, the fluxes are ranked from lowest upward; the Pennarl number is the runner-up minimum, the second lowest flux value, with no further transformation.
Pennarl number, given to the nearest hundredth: 64.54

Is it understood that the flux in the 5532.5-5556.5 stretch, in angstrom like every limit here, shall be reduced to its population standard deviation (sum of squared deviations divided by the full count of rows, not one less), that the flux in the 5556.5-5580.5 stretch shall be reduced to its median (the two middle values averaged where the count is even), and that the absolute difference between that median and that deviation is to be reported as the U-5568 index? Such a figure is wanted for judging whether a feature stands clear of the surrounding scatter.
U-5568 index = 58.9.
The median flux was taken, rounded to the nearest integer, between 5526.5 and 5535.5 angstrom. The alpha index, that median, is 71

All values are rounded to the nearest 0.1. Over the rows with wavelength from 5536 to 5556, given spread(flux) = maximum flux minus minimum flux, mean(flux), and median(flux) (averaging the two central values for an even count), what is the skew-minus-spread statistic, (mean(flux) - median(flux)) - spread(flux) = -11.1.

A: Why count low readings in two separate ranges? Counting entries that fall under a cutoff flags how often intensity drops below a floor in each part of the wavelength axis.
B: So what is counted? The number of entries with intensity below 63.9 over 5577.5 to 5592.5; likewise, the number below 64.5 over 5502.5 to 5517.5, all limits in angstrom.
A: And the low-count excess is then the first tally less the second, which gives 2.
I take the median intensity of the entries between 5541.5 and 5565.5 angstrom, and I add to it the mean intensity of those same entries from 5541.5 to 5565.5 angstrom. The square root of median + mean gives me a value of 11.1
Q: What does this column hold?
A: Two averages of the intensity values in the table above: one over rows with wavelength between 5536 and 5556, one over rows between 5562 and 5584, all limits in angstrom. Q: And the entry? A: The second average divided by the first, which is 0.95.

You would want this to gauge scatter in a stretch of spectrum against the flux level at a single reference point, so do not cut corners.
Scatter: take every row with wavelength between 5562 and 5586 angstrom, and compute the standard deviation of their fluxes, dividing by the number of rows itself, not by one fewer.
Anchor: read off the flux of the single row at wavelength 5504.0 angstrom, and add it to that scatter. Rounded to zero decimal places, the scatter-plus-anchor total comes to 72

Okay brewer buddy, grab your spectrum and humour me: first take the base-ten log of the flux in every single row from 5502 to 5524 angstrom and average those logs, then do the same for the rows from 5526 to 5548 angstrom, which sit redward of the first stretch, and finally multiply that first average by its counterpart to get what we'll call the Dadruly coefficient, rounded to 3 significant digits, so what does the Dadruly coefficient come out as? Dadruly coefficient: 3.31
